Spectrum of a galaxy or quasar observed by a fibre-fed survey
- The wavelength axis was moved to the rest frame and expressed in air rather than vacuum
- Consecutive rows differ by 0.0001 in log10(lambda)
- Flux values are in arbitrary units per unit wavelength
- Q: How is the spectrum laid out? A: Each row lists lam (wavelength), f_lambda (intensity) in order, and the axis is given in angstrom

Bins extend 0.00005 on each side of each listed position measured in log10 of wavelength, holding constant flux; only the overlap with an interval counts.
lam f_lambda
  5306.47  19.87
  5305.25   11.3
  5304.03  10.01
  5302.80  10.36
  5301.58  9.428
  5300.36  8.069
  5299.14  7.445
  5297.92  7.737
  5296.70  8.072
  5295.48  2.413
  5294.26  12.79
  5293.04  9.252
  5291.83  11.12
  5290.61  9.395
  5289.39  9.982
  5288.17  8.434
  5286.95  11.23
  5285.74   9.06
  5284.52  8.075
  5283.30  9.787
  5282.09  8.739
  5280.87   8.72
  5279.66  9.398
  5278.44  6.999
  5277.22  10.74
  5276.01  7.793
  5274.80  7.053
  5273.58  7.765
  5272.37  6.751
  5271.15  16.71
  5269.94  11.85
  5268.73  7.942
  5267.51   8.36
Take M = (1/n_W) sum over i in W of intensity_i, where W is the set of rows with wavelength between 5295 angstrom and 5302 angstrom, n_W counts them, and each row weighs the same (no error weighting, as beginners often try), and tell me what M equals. 7.2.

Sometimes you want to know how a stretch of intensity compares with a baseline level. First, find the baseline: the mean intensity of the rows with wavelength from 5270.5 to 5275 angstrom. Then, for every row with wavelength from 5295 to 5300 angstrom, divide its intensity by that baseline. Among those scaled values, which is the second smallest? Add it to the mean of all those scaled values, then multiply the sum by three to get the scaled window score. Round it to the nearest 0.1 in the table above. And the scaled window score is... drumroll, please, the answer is 4.3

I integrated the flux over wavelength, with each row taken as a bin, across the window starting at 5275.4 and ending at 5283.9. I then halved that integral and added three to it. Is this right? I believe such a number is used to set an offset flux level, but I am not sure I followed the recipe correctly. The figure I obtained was 41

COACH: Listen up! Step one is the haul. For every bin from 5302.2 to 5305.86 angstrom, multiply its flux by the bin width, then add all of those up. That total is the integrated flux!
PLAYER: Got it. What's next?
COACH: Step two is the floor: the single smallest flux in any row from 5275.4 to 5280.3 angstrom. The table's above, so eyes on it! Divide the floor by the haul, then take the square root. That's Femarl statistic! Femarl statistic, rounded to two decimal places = 0.43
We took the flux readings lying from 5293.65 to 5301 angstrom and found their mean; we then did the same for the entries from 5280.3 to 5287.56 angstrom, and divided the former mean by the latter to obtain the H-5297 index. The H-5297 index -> 0.84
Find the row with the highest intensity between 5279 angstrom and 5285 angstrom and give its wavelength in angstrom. 5283.30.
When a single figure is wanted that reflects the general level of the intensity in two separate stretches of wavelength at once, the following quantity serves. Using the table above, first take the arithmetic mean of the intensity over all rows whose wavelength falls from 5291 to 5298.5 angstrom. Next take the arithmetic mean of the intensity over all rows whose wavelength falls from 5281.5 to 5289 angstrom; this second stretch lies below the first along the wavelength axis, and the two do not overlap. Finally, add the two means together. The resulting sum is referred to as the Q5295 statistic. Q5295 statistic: 17.8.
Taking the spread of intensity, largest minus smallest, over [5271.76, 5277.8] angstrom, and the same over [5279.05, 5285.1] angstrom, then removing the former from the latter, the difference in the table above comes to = -2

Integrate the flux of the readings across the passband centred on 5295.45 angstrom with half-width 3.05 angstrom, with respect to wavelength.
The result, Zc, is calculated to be 49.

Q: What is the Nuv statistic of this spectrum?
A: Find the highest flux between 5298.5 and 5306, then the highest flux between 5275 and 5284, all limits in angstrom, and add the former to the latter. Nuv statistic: 22.0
